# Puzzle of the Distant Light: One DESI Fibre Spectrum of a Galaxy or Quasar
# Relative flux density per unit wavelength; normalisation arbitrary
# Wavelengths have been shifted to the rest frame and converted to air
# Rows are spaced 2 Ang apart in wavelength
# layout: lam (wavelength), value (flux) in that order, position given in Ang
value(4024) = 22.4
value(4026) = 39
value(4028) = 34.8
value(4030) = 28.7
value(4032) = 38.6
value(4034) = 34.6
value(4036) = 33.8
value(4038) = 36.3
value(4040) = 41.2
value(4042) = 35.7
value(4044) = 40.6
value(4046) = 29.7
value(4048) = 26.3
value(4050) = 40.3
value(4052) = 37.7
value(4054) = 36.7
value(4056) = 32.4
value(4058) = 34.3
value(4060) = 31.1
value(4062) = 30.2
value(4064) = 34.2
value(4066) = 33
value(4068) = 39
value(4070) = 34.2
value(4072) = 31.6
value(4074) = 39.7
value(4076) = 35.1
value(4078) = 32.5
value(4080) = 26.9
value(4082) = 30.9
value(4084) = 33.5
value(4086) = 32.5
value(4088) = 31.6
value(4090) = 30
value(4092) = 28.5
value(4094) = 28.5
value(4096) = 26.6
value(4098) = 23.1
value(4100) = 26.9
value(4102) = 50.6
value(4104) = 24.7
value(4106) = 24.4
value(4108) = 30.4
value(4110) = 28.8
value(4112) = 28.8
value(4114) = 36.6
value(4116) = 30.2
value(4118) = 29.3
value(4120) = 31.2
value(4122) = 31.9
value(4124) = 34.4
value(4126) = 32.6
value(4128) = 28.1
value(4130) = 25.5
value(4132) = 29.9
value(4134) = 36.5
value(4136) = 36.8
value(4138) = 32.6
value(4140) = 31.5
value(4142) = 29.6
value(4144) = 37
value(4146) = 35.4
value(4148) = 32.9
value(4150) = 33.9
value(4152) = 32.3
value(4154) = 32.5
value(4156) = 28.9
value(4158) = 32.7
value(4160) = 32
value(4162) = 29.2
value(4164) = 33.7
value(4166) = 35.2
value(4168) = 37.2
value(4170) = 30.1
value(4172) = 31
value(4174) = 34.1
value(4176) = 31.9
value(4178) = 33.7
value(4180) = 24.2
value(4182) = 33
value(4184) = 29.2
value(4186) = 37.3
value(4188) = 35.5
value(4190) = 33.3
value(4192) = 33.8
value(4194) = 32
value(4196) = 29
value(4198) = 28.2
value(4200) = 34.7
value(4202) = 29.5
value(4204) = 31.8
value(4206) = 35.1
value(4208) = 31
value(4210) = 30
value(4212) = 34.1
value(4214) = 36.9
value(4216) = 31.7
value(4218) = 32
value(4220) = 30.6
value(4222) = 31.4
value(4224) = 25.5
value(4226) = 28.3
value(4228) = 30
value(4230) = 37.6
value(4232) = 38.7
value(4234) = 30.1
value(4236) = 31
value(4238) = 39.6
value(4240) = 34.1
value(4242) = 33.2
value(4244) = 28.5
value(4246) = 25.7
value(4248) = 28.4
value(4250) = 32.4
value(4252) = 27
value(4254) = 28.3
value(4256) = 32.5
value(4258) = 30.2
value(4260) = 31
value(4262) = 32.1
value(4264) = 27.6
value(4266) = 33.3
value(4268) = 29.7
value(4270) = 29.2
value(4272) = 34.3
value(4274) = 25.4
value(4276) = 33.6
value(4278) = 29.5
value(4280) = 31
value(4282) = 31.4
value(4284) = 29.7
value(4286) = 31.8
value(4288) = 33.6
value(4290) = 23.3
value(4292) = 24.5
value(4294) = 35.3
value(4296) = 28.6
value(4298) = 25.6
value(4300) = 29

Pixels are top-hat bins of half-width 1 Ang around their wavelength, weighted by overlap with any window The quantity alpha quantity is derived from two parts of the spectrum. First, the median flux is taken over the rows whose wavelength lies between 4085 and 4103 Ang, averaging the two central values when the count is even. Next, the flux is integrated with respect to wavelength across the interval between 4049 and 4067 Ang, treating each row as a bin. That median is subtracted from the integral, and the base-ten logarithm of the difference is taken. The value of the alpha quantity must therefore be 2.77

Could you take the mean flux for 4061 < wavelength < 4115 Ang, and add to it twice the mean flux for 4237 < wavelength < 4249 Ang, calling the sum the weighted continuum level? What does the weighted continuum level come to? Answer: 94.8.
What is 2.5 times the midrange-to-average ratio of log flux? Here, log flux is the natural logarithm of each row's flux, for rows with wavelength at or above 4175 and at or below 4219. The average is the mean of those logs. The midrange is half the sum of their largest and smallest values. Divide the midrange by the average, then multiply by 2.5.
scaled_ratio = 2.45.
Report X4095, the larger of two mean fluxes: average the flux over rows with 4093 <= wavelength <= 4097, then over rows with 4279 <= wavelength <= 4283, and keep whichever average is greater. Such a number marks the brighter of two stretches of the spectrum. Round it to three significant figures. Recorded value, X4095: 31.2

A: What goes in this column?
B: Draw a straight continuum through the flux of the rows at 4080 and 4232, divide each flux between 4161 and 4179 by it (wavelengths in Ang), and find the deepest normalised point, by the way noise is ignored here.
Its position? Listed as 4162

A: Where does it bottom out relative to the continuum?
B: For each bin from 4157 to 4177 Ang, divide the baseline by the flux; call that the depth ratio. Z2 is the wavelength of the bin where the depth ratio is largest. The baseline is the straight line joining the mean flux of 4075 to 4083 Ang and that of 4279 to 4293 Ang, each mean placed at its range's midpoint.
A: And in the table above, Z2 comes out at 4162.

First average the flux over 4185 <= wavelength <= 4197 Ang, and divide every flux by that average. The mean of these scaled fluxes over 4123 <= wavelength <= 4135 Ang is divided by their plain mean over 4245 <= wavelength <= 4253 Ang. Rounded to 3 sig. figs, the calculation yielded 1.10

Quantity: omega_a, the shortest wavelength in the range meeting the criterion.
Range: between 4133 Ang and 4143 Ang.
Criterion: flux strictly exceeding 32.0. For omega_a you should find 4134 Ang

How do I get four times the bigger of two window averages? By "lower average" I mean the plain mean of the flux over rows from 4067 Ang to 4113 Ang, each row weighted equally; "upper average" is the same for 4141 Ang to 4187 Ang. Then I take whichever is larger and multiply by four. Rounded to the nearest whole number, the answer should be 130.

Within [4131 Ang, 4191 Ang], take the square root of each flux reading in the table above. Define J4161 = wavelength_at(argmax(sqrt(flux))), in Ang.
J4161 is 4186 Ang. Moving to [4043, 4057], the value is 4044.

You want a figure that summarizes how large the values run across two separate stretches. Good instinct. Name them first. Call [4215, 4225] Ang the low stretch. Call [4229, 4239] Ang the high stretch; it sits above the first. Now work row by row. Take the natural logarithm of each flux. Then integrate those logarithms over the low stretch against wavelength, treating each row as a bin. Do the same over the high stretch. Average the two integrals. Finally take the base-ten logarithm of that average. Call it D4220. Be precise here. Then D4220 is 1.54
